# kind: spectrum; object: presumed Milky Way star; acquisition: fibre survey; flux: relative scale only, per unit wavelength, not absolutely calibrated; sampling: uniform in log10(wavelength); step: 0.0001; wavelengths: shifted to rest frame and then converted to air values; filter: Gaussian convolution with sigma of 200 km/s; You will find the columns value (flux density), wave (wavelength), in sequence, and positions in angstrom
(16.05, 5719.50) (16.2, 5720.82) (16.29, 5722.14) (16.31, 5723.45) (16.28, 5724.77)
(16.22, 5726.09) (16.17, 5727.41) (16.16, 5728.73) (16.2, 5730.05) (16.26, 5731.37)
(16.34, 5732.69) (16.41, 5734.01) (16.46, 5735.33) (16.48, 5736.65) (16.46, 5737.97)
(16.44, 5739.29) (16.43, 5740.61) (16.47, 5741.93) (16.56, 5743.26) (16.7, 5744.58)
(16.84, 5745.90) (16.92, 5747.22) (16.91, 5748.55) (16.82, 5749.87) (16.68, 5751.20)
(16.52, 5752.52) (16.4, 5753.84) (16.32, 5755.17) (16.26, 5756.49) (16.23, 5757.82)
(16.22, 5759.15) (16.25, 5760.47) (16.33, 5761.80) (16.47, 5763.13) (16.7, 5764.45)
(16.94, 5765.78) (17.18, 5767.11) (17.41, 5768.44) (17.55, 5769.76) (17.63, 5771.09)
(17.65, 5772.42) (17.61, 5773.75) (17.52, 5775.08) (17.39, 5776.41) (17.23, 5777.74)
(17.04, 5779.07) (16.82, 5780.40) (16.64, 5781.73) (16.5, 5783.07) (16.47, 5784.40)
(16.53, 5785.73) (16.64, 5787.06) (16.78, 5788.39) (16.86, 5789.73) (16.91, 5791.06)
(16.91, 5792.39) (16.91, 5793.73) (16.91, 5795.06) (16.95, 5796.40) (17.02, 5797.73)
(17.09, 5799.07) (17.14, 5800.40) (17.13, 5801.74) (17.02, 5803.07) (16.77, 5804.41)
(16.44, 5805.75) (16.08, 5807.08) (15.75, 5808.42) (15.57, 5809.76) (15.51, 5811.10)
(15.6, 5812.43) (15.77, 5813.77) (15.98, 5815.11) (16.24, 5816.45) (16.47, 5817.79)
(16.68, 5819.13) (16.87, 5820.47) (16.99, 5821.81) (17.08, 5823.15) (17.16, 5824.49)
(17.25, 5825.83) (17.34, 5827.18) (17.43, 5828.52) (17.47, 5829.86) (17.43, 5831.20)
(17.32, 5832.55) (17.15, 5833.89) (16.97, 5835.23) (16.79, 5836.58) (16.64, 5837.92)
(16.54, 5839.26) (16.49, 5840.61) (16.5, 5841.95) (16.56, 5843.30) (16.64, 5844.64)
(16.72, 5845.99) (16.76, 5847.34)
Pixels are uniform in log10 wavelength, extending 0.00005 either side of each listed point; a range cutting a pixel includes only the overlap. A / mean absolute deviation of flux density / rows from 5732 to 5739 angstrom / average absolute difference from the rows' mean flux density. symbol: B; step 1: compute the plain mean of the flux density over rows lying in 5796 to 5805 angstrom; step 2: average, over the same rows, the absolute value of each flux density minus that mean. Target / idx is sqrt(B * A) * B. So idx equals 0.006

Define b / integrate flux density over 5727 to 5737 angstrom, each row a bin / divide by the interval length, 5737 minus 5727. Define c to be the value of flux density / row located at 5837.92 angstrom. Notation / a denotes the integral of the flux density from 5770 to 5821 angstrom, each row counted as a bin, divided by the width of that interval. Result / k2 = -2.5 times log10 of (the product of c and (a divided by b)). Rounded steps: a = 16.7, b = 16.3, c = 16.64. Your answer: -3.080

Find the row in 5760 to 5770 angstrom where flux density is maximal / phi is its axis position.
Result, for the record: 5769.76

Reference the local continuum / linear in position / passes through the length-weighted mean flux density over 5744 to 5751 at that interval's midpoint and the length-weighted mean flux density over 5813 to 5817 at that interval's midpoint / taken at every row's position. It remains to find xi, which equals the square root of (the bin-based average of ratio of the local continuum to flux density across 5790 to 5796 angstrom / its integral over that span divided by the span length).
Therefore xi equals 0.98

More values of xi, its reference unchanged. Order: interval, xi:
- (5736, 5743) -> 1.01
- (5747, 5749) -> 1.00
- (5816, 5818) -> 0.99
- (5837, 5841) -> 0.97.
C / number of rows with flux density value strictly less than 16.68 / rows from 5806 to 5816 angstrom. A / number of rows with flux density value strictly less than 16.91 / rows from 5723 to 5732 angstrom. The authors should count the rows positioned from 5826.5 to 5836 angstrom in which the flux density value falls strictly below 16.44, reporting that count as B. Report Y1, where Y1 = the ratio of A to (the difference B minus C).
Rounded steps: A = 7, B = 0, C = 7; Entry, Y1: -1.0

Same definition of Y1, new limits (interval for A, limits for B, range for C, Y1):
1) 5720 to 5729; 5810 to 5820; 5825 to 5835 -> 1.4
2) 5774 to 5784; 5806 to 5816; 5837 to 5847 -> 3.0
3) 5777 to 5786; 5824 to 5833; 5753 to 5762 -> -0.7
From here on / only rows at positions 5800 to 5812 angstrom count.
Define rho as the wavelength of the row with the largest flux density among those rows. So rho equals 5800.40 angstrom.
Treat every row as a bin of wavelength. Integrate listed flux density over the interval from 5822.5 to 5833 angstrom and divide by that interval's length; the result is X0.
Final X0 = 17.3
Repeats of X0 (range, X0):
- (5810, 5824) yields 16.3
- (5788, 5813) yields 16.6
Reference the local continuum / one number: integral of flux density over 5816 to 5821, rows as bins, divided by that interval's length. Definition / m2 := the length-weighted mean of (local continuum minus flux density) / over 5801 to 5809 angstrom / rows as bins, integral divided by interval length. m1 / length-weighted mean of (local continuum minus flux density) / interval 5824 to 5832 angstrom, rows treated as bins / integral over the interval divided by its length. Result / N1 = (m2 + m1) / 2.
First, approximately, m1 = -0.78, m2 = 0.02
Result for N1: -0.38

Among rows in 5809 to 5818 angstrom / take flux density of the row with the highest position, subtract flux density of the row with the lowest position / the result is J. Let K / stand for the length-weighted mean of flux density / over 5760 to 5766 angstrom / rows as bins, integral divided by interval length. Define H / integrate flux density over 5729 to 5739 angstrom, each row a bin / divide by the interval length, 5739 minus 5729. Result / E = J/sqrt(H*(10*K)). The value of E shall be 0.017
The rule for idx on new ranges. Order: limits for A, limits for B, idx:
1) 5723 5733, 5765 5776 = 0.020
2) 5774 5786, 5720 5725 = 0.004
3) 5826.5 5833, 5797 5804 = 0.002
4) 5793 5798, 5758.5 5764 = 0.005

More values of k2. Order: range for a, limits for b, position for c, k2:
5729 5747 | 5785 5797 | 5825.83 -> -3.070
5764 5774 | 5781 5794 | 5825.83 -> -3.132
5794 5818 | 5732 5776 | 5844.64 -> -3.032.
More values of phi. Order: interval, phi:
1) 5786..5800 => 5799.07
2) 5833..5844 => 5833.89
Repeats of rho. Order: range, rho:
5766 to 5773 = 5772.42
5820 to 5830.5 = 5829.86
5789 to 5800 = 5799.07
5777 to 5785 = 5777.74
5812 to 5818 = 5817.79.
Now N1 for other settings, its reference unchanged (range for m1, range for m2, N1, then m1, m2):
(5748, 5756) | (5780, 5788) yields -0.03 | -0.03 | -0.03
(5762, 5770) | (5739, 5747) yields -0.22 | -0.41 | -0.03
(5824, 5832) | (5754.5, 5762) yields -0.24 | -0.78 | 0.30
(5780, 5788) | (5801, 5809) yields 0.00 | -0.03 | 0.02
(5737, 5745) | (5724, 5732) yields 0.21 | 0.07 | 0.35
